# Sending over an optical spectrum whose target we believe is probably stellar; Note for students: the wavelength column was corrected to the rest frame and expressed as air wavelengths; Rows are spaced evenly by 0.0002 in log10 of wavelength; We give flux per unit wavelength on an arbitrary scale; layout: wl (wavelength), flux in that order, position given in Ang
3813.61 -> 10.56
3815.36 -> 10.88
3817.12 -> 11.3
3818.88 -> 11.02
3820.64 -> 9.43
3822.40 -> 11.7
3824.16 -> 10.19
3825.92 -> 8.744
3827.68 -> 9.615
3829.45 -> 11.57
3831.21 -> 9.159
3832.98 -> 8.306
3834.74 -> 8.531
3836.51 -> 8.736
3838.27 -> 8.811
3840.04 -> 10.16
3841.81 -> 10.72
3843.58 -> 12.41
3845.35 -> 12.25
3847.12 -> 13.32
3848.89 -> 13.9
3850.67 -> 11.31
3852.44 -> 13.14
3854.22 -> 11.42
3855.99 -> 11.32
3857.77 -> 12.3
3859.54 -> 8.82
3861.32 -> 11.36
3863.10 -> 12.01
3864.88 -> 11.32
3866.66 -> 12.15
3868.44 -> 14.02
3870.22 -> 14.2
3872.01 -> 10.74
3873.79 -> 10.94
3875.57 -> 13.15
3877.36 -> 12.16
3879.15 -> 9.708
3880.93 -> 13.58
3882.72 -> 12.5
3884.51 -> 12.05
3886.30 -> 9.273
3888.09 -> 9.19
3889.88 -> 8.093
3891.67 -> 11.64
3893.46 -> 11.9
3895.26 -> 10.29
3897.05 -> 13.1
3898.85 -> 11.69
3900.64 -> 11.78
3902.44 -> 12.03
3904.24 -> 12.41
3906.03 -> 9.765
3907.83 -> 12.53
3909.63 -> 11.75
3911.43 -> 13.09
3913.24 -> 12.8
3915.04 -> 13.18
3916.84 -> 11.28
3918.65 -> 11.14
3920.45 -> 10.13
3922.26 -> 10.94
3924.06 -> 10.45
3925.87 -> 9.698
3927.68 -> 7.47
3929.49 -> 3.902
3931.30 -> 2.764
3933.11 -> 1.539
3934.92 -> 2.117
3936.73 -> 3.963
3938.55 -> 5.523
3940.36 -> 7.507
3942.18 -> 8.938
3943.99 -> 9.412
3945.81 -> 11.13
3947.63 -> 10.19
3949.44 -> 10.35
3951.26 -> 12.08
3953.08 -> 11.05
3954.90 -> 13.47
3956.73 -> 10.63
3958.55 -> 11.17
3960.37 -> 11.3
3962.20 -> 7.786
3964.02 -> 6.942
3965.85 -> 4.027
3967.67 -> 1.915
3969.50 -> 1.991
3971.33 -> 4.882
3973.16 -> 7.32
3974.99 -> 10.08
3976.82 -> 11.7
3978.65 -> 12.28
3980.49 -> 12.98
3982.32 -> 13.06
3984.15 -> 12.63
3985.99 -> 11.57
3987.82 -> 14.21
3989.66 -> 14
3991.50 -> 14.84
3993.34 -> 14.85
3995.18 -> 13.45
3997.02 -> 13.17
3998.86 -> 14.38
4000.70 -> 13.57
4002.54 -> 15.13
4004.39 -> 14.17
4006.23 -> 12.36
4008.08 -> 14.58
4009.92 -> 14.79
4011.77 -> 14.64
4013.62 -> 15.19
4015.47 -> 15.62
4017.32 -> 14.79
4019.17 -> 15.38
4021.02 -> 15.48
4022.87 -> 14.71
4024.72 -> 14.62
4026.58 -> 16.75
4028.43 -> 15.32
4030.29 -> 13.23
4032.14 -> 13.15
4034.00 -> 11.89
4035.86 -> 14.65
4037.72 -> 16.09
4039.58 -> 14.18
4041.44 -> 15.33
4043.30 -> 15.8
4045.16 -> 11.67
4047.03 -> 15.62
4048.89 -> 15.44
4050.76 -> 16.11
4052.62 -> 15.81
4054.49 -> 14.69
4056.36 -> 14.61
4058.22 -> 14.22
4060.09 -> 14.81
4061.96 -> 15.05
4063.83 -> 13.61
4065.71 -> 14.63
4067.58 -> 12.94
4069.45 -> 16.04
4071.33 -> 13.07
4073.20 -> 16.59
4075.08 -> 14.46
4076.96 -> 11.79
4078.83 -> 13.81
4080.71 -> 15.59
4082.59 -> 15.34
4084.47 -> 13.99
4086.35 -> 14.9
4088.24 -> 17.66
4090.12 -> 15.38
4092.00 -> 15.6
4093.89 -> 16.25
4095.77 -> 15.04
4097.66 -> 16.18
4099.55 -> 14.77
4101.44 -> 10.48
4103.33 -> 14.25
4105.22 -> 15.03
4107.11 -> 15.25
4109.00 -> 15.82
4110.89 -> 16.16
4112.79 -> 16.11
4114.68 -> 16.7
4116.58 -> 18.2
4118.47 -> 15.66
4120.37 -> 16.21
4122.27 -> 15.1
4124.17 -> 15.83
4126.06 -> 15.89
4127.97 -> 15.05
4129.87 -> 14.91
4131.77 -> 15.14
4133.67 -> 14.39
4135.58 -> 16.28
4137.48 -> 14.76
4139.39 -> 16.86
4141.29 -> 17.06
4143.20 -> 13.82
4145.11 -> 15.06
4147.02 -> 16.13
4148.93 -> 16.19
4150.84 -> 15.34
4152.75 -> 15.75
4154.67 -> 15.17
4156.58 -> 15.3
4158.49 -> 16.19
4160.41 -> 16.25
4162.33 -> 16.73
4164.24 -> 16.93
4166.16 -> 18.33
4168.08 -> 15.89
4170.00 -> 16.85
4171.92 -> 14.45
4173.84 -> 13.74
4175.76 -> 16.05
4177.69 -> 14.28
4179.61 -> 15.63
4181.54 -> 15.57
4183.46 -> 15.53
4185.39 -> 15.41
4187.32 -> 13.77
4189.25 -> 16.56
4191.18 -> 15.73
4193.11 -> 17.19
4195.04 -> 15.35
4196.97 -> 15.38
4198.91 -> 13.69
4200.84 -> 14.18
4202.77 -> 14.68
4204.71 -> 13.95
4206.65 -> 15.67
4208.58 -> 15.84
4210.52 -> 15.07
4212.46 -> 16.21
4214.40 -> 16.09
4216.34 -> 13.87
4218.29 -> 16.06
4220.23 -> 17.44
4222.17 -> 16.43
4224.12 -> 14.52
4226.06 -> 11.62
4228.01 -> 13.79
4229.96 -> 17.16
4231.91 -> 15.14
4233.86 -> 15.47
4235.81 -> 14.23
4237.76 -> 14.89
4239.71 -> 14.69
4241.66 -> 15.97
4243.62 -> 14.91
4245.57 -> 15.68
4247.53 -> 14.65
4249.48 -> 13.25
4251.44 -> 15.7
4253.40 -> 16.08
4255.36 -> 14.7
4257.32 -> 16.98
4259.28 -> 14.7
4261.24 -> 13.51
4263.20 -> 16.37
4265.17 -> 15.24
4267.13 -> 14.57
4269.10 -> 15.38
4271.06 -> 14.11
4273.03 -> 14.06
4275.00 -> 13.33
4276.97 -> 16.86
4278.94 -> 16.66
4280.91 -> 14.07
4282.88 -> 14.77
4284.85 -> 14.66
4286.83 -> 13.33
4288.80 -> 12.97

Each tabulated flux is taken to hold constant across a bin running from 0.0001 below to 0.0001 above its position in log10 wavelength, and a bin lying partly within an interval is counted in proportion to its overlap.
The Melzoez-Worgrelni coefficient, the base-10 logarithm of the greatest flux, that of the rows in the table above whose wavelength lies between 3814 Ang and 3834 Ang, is 1.07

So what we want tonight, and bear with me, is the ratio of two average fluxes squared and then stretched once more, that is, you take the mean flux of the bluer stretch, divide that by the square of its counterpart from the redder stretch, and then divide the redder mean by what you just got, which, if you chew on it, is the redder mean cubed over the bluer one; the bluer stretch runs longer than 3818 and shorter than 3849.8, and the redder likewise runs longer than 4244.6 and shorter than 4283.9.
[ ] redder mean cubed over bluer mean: 324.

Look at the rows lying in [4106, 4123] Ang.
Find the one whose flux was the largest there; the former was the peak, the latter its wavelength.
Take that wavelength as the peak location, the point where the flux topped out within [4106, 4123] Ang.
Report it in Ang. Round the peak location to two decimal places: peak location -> 4116.58 Ang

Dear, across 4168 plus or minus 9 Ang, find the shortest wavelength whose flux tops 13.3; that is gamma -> 4160.41 Ang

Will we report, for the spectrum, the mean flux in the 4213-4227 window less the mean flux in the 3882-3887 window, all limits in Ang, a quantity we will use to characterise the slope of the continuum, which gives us 4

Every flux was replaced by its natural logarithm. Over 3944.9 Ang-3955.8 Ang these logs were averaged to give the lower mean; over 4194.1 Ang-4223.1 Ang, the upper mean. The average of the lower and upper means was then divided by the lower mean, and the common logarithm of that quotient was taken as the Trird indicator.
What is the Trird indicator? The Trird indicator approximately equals 0.026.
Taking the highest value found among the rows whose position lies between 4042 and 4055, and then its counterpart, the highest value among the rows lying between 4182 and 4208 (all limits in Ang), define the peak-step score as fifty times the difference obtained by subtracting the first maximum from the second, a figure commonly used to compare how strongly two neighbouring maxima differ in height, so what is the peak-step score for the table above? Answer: 54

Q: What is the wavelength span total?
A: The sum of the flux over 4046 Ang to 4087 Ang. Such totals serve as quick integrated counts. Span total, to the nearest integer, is 323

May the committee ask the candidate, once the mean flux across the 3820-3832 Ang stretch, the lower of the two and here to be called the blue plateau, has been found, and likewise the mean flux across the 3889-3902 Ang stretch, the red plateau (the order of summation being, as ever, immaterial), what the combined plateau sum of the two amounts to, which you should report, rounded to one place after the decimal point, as 21.3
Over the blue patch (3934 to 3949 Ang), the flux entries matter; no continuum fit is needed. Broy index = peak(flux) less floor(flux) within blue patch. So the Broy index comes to 9.0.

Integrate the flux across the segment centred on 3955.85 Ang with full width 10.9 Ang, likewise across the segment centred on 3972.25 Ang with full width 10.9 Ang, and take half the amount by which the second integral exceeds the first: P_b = -29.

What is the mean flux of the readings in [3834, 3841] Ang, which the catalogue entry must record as 9.1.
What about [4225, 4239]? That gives 14.6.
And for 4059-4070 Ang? 14.5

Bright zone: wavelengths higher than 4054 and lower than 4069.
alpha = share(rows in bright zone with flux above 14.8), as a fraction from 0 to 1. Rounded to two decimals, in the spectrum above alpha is 0.25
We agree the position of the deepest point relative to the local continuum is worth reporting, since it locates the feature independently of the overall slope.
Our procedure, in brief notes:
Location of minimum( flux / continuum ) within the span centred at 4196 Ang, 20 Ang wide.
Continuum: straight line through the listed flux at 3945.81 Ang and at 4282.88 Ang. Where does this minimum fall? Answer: 4198.91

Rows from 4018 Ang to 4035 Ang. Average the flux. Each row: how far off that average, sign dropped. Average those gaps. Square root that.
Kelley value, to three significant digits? 1.08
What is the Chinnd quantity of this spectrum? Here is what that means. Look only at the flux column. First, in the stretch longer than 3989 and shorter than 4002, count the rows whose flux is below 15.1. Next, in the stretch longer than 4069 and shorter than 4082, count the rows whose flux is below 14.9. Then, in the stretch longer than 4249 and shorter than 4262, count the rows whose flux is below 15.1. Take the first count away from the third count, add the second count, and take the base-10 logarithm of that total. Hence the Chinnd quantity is 0.0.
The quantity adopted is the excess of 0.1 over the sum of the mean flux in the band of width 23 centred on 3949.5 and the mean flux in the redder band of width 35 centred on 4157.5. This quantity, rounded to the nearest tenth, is -26.0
